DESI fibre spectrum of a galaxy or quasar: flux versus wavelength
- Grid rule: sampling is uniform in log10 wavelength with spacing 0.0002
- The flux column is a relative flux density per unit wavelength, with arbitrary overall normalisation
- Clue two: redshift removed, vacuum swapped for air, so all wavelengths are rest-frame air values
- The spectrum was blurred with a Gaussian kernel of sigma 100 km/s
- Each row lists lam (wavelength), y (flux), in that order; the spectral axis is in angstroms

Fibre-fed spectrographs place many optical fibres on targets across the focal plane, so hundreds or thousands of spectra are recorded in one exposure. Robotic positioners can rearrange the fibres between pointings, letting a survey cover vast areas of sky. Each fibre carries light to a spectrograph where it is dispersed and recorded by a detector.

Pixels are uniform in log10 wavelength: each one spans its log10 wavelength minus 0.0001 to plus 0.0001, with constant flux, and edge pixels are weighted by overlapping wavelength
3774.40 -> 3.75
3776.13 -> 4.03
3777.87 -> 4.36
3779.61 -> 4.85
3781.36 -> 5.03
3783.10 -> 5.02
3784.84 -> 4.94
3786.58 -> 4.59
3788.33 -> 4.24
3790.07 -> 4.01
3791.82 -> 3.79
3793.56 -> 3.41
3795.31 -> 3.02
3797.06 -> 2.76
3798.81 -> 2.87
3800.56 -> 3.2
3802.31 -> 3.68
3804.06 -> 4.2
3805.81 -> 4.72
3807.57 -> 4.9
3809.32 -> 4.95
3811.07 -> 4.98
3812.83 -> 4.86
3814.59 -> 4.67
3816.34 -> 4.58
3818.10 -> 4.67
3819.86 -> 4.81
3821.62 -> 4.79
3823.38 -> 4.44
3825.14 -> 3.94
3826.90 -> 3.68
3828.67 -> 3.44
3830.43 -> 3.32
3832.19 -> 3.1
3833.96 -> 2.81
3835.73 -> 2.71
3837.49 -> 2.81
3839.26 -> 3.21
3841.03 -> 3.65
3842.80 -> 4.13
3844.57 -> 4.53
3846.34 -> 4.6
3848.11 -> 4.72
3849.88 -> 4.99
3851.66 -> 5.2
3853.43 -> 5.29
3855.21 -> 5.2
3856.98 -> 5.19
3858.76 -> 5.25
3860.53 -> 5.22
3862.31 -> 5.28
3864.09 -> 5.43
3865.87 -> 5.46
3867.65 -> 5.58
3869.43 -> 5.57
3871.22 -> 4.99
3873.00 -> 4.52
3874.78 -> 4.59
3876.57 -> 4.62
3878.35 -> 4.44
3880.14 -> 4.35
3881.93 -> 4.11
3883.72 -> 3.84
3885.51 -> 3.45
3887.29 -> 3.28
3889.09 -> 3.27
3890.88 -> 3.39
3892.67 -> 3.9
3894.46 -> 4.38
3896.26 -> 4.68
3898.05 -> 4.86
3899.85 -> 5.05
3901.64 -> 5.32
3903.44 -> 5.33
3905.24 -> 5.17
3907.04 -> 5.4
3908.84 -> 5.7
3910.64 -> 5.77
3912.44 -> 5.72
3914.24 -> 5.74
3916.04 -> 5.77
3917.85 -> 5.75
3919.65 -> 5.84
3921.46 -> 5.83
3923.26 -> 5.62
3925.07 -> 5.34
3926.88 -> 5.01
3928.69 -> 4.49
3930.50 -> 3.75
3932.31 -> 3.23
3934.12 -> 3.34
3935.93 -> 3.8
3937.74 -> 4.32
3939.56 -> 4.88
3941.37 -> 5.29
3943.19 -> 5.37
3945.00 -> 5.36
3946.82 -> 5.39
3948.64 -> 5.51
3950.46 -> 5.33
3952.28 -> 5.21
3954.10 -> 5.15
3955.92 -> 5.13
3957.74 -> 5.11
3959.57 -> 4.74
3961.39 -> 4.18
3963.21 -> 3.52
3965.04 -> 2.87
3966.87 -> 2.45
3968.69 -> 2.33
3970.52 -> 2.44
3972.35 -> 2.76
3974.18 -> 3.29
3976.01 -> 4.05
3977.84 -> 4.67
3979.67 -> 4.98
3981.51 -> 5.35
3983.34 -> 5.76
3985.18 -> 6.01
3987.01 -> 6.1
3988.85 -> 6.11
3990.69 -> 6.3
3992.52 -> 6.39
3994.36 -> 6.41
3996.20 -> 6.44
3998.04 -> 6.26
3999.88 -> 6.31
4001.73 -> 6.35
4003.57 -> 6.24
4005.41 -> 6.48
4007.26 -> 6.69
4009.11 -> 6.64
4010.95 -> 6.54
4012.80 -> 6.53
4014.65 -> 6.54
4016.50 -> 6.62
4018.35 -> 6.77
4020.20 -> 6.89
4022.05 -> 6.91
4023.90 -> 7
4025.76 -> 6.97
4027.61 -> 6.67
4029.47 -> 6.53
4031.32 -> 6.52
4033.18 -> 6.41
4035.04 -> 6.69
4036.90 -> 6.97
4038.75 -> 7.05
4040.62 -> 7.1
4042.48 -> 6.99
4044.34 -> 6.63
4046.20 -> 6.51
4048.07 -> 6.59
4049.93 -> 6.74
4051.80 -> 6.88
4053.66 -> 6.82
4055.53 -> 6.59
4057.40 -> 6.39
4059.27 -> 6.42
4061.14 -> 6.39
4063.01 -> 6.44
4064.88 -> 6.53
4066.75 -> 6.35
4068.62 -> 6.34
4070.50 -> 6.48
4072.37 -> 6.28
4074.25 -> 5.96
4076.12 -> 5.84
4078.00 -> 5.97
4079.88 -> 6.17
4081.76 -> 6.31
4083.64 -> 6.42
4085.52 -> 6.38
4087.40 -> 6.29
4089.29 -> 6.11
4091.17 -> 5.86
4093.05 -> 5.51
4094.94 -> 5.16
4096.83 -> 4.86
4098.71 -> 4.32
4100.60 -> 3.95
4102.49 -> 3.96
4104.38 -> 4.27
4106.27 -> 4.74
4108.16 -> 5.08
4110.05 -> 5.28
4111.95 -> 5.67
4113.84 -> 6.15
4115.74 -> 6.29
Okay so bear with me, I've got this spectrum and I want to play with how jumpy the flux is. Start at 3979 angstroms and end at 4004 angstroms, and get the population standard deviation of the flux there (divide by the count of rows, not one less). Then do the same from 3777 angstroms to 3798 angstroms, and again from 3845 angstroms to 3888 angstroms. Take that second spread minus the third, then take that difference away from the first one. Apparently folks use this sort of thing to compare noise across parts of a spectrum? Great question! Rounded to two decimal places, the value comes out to 0.29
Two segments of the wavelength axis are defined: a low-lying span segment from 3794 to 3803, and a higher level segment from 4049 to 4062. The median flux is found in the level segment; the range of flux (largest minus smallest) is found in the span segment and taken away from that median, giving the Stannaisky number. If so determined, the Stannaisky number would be 5.7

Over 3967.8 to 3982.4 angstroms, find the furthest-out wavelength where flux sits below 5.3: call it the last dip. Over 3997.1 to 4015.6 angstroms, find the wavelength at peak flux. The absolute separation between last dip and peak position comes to 27.6 angstroms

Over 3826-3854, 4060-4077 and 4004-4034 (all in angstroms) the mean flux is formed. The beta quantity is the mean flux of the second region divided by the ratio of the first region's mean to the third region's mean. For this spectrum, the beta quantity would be 11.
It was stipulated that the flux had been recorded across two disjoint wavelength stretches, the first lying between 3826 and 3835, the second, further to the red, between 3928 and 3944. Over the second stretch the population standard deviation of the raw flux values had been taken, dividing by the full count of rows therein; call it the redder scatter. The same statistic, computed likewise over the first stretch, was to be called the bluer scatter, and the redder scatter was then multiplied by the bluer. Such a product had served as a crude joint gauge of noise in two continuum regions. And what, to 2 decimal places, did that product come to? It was 0.22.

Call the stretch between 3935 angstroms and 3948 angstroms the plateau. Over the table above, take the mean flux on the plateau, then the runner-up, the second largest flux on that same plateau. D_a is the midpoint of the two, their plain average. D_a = 5.1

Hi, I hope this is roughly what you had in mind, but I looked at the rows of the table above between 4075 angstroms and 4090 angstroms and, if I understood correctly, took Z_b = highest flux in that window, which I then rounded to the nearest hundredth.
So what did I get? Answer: 6.42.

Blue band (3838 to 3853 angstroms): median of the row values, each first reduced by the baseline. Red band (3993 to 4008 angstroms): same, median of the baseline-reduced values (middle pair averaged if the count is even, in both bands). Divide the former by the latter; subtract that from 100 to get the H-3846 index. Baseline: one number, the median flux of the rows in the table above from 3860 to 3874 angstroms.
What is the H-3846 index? 101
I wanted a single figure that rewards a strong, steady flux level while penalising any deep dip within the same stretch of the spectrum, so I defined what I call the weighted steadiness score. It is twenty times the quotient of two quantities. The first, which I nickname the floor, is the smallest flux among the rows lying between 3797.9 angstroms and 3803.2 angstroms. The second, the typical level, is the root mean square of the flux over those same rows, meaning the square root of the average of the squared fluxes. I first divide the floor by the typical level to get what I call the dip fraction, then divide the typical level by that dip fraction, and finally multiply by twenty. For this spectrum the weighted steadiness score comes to 74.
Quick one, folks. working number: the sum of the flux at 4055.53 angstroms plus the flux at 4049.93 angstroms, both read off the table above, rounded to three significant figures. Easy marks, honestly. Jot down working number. 13.3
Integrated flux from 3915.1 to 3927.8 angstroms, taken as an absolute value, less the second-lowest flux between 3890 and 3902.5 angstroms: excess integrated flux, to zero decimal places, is 67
